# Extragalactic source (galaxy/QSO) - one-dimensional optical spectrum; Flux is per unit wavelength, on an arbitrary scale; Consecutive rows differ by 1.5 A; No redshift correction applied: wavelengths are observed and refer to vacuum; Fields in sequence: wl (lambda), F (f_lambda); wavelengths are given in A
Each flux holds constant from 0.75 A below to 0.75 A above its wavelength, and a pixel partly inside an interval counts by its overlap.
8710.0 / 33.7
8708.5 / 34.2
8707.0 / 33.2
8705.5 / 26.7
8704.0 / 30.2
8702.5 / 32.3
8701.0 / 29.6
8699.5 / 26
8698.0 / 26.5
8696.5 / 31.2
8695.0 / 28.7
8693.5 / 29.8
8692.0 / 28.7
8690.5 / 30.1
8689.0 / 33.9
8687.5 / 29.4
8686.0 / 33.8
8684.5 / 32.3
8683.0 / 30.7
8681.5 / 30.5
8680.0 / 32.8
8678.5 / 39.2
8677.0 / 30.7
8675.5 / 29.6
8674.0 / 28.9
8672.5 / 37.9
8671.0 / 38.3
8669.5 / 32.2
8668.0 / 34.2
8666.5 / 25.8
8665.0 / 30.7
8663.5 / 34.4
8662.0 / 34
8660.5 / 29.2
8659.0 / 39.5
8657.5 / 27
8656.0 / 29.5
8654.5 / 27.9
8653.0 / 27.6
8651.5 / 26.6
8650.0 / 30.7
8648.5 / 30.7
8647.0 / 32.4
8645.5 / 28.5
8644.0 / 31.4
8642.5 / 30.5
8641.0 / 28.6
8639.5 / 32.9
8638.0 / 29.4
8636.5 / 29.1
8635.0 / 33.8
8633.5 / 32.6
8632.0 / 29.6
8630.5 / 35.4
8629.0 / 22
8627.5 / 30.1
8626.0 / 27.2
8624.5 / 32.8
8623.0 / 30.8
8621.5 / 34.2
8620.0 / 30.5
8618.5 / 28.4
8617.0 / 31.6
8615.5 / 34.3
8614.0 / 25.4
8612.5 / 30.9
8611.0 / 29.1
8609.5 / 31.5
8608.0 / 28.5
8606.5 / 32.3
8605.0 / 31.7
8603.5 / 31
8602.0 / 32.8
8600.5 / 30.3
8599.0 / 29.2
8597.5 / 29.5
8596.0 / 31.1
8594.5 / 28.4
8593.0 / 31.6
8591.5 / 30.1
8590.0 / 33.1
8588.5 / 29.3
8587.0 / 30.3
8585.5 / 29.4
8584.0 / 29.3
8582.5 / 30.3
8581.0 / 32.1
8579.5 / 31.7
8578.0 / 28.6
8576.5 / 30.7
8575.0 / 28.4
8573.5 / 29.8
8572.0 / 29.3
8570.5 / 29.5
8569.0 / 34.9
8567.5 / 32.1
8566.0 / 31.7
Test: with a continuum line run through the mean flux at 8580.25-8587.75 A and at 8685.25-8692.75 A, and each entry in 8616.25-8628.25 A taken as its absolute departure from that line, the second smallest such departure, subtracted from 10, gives 9.81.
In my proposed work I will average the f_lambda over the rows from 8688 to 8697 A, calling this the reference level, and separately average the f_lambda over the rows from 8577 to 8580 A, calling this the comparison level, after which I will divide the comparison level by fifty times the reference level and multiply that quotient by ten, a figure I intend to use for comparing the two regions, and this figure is 0.198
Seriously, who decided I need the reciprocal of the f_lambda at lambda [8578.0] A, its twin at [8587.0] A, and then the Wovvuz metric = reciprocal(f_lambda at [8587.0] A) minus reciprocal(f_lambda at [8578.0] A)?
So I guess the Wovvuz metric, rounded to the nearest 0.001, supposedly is -0.002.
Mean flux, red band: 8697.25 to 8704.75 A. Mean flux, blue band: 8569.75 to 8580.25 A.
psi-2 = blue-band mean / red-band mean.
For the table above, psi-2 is 1.03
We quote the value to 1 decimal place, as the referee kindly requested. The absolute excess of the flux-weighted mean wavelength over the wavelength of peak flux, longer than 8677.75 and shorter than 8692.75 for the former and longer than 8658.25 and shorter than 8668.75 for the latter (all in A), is 26.0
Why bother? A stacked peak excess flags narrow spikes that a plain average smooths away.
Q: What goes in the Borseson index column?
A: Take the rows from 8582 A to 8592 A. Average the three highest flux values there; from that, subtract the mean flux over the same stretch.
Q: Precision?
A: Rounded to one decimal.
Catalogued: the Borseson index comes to 1.0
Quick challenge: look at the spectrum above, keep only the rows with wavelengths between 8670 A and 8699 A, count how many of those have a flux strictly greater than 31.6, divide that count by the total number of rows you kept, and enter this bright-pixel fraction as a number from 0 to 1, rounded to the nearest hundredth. 0.37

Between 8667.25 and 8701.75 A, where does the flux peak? 8678.5 A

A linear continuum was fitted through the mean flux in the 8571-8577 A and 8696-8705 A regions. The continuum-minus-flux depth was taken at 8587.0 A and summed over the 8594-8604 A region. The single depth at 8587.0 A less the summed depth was 5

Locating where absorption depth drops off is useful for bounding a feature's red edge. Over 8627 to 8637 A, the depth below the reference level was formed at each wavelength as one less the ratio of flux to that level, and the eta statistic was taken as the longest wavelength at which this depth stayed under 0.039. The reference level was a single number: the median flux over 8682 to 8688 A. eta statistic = 8635.0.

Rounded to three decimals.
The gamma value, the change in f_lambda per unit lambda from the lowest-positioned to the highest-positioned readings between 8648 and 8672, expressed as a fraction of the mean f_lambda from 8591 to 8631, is 0.011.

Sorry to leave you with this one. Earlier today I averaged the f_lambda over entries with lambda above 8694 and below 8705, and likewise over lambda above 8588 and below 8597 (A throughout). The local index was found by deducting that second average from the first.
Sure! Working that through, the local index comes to -1.4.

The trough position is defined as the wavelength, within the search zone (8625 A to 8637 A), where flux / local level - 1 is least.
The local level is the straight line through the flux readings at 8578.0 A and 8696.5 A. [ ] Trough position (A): 8629.0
